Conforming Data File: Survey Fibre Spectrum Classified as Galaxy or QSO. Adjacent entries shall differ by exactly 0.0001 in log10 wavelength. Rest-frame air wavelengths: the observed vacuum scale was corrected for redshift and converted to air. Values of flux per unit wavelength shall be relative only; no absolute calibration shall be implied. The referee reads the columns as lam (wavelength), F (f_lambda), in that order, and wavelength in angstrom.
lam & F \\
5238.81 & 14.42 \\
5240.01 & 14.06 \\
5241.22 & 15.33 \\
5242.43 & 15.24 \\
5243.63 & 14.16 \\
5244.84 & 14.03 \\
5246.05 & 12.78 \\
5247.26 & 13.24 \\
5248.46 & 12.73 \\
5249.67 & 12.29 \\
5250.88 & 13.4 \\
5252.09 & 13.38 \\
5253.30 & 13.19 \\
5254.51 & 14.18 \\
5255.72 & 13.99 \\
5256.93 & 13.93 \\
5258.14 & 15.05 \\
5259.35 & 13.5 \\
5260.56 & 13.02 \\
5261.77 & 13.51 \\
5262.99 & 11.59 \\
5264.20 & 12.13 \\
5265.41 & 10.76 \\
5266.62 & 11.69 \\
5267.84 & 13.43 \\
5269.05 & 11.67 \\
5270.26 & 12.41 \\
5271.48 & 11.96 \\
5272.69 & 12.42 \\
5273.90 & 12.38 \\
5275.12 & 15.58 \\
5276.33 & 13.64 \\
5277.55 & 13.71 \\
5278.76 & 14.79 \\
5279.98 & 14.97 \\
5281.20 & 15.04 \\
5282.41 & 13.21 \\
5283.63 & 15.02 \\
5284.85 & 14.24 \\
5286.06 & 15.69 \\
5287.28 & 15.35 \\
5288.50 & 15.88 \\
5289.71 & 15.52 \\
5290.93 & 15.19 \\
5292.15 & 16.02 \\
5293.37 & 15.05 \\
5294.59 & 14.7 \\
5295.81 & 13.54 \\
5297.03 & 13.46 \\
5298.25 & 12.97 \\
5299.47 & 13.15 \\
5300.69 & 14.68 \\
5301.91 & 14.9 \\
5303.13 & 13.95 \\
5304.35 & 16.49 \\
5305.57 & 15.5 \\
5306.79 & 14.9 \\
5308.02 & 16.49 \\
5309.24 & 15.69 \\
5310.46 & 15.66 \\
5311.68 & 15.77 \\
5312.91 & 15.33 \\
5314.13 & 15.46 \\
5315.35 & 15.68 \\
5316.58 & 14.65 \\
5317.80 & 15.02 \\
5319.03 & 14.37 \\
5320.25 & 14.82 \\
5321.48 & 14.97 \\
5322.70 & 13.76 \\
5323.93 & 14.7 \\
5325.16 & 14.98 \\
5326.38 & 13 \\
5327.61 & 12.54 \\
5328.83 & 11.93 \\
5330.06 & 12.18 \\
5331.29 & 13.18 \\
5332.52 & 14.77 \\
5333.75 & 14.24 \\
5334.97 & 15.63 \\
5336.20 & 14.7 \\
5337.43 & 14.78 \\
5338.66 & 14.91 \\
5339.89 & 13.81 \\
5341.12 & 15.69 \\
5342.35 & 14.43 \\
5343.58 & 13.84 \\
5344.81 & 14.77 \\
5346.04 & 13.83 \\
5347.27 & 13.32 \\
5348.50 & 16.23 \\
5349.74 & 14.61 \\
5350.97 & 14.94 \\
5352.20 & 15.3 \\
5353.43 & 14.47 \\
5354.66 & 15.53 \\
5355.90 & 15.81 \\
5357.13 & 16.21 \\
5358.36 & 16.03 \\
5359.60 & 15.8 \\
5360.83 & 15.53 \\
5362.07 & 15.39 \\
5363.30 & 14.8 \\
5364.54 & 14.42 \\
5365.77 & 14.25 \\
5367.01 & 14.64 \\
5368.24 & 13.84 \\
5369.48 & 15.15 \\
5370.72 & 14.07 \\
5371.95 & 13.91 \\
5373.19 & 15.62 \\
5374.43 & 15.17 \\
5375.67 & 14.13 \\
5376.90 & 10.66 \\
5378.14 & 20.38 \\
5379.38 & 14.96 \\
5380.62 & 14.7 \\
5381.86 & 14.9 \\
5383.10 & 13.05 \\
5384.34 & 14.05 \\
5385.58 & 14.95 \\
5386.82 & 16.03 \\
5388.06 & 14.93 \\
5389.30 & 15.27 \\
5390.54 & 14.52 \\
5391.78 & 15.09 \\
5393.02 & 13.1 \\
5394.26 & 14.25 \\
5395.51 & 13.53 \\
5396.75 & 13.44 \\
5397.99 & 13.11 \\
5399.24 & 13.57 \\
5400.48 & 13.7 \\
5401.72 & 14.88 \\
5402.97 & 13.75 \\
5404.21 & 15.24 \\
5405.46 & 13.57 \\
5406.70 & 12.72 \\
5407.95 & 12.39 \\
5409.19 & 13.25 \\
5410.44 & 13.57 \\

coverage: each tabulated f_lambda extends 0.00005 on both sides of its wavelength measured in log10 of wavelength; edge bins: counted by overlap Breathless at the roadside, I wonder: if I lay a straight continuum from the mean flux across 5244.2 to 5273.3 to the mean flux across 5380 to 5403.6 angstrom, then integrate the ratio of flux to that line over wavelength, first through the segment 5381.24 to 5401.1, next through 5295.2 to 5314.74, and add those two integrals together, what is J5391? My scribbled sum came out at 41.5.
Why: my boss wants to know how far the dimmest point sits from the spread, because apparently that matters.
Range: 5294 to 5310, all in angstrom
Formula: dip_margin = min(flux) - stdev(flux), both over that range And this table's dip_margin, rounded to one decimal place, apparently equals 11.8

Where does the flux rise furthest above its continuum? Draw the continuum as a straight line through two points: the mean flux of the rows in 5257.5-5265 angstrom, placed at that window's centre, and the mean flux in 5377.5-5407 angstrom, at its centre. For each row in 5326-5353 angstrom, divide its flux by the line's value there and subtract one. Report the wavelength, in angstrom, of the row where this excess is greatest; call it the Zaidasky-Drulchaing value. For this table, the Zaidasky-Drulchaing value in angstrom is 5348.50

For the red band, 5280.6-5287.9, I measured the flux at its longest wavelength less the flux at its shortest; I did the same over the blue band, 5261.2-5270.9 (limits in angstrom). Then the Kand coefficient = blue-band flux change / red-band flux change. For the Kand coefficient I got -3.5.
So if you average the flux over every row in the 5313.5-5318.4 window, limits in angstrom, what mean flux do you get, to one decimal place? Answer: 15.2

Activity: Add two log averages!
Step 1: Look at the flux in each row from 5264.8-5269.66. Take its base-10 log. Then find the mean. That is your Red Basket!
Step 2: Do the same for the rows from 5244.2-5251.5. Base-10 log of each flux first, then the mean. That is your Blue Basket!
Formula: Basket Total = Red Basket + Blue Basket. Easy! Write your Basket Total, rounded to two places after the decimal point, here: 2.19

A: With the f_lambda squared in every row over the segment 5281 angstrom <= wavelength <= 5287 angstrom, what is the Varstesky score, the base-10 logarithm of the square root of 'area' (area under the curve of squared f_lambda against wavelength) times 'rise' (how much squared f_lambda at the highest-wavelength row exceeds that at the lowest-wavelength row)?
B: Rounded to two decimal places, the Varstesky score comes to 2.21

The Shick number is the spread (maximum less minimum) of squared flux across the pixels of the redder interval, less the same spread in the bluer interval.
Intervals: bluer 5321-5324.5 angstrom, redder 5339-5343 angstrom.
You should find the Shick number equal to 21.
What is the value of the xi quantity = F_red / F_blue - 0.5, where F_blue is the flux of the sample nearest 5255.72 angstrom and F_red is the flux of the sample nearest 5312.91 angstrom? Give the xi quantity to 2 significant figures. 0.60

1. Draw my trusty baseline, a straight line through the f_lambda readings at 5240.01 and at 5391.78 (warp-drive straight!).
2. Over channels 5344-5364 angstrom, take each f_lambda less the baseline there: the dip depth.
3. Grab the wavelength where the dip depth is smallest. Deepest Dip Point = 5347.27 angstrom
